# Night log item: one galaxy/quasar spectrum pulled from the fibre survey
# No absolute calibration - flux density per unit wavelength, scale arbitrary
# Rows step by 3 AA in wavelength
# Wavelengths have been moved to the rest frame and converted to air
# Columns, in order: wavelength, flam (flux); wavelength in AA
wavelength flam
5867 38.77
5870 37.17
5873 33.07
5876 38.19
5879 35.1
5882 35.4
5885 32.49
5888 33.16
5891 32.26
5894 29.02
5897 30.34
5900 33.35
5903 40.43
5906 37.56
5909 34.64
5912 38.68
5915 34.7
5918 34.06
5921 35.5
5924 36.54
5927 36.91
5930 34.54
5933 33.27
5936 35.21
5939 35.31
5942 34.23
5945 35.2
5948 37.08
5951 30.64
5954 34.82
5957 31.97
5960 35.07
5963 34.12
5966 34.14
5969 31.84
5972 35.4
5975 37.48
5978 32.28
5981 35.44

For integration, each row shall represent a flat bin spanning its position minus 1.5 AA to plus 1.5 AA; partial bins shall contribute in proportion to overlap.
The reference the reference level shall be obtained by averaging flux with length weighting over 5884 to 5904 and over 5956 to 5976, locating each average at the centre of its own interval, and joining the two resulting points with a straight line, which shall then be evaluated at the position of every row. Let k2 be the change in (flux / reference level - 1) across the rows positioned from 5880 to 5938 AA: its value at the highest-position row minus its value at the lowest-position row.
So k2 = -0.04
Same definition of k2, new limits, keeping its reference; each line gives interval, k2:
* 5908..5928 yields 0.06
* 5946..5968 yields -0.10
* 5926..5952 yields -0.20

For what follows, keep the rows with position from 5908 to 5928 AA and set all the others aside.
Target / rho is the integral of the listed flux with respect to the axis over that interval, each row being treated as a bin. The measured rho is 717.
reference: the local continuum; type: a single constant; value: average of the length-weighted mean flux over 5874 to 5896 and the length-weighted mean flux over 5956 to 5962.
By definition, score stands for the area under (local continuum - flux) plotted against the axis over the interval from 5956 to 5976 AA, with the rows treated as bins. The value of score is -13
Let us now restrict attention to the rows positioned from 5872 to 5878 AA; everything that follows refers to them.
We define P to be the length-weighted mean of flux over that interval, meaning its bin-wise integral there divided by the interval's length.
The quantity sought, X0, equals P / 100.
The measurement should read 0.358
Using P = 35.8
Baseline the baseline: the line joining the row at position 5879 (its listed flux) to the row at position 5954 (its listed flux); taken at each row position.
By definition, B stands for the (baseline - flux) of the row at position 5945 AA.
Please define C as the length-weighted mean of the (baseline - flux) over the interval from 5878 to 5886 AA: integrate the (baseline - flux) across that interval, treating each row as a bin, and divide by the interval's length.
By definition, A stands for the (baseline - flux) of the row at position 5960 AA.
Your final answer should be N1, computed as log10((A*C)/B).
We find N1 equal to -0.3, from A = -0.3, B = -0.3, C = 0.7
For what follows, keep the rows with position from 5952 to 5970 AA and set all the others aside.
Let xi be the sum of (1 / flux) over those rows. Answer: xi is 0.18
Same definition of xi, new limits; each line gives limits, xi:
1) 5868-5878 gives 0.08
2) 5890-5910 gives 0.21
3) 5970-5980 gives 0.09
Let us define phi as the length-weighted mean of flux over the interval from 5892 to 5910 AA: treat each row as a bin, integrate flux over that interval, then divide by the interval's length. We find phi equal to 34.2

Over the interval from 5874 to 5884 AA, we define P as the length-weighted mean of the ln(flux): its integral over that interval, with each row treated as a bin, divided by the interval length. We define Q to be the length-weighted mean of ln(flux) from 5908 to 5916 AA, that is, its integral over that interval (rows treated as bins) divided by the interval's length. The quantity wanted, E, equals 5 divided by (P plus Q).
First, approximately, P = 3.58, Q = 3.59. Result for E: 0.698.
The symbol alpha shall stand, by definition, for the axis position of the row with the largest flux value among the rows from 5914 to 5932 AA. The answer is 5927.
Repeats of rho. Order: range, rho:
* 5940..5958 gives 613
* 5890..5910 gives 679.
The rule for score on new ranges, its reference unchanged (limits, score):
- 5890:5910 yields -7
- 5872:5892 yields -14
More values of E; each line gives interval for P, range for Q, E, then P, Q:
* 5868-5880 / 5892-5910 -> 0.704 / 3.58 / 3.52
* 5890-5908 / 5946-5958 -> 0.711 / 3.52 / 3.52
